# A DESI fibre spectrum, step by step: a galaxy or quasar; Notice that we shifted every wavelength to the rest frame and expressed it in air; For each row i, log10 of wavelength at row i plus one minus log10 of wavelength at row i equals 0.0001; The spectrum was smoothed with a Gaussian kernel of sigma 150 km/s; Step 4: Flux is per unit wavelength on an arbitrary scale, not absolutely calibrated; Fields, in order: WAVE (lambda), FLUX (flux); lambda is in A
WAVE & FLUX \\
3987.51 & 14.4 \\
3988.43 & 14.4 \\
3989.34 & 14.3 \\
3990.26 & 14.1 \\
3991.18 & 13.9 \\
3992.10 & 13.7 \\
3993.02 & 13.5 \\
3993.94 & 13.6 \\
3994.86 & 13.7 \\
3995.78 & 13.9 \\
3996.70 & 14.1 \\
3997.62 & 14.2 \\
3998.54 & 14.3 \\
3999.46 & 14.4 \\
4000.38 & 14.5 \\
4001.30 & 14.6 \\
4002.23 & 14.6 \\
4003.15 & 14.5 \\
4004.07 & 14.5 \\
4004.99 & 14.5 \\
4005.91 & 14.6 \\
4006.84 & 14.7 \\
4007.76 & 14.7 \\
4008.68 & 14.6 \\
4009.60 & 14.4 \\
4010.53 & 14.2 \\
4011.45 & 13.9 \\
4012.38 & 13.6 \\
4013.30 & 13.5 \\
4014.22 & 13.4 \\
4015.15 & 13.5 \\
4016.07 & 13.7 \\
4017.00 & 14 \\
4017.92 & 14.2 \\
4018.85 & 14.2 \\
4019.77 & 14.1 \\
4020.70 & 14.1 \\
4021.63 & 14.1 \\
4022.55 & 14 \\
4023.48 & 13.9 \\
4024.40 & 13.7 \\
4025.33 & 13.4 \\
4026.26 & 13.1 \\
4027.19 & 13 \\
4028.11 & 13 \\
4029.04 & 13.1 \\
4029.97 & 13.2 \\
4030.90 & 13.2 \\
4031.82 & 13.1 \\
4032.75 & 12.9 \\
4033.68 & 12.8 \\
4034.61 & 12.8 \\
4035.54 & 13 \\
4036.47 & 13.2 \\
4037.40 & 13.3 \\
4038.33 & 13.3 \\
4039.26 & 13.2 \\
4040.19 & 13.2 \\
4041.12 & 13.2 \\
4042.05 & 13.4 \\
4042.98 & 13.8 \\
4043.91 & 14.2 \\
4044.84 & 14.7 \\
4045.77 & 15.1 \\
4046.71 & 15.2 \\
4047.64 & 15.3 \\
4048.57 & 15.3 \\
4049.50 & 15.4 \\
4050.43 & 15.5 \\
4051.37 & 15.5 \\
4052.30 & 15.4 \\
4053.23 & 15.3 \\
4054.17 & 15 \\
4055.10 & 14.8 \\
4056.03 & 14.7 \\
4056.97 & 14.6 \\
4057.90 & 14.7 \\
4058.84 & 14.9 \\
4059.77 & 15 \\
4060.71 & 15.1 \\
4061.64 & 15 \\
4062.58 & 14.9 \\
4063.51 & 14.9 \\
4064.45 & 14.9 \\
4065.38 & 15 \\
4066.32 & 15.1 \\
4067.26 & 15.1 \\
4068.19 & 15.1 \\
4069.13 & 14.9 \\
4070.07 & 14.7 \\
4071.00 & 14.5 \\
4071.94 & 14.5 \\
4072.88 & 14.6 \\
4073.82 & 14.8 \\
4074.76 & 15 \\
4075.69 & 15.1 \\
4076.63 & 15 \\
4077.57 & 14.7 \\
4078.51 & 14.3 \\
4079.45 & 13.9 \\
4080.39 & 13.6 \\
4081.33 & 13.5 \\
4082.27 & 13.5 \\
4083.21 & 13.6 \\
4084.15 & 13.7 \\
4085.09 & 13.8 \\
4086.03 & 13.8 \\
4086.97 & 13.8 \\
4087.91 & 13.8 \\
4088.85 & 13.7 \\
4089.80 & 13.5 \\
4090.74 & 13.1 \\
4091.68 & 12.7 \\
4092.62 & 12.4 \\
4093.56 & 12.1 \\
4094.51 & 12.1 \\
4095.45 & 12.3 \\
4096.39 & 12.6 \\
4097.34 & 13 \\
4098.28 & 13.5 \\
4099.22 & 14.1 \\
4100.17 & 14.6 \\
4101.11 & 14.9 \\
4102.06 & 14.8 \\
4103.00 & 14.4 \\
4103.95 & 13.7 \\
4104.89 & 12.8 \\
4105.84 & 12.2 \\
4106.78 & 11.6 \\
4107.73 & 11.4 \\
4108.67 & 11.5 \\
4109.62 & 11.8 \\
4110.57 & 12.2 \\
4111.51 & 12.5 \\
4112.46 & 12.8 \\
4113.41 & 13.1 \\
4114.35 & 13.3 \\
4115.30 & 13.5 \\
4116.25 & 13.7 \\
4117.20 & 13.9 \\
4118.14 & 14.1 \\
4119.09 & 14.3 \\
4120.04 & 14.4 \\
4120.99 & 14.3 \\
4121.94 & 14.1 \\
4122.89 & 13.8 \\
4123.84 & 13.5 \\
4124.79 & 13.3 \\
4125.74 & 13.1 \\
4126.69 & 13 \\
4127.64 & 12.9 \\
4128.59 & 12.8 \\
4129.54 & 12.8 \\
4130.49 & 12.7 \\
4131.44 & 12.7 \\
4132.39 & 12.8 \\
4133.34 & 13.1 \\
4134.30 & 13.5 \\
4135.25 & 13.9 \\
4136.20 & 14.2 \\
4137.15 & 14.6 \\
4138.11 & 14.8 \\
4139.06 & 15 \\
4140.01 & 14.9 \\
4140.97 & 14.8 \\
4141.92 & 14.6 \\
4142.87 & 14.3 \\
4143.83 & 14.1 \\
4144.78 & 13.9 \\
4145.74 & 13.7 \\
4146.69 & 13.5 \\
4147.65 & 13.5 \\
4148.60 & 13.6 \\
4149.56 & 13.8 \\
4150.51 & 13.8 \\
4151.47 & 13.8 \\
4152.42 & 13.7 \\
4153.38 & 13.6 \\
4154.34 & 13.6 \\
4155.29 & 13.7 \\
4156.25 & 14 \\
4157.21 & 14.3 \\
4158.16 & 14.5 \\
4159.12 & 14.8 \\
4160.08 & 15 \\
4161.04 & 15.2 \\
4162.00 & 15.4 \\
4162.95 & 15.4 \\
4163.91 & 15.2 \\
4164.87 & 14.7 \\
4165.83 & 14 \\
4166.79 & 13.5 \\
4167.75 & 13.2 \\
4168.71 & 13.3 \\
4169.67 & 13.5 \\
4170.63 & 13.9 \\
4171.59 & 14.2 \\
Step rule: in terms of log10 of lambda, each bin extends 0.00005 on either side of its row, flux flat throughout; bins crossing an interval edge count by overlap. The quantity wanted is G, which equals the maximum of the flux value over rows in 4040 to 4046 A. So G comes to 15.1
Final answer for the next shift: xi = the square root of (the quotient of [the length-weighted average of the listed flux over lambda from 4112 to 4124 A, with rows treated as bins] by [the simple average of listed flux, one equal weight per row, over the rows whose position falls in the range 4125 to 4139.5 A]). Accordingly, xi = 1.01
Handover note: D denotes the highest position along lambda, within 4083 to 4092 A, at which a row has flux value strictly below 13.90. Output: 4091.68 A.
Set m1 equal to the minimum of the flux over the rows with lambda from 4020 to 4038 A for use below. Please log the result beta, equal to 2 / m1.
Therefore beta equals 0.156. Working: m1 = 12.8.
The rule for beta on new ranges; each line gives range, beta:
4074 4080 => 0.144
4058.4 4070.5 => 0.136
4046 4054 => 0.132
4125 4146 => 0.157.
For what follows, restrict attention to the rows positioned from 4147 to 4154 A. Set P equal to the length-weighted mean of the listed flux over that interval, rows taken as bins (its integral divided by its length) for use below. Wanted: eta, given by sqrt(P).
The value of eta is 3.70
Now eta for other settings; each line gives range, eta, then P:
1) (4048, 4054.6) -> 3.92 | 15.3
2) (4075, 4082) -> 3.78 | 14.3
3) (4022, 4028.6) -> 3.67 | 13.5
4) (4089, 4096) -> 3.56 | 12.6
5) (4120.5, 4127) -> 3.69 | 13.6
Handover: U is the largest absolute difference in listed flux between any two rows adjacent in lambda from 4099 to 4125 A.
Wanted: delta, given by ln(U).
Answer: -0.1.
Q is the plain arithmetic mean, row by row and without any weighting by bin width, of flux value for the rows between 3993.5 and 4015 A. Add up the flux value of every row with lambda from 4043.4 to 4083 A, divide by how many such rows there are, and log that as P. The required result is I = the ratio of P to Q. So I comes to 1.042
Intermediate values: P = 14.8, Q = 14.2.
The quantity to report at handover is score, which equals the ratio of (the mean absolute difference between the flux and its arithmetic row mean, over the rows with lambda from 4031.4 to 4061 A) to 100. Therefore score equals 0.0091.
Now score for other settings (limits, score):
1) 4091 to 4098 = 0.0027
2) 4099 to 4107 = 0.0099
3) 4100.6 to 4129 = 0.0079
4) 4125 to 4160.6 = 0.0057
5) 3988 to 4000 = 0.0027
